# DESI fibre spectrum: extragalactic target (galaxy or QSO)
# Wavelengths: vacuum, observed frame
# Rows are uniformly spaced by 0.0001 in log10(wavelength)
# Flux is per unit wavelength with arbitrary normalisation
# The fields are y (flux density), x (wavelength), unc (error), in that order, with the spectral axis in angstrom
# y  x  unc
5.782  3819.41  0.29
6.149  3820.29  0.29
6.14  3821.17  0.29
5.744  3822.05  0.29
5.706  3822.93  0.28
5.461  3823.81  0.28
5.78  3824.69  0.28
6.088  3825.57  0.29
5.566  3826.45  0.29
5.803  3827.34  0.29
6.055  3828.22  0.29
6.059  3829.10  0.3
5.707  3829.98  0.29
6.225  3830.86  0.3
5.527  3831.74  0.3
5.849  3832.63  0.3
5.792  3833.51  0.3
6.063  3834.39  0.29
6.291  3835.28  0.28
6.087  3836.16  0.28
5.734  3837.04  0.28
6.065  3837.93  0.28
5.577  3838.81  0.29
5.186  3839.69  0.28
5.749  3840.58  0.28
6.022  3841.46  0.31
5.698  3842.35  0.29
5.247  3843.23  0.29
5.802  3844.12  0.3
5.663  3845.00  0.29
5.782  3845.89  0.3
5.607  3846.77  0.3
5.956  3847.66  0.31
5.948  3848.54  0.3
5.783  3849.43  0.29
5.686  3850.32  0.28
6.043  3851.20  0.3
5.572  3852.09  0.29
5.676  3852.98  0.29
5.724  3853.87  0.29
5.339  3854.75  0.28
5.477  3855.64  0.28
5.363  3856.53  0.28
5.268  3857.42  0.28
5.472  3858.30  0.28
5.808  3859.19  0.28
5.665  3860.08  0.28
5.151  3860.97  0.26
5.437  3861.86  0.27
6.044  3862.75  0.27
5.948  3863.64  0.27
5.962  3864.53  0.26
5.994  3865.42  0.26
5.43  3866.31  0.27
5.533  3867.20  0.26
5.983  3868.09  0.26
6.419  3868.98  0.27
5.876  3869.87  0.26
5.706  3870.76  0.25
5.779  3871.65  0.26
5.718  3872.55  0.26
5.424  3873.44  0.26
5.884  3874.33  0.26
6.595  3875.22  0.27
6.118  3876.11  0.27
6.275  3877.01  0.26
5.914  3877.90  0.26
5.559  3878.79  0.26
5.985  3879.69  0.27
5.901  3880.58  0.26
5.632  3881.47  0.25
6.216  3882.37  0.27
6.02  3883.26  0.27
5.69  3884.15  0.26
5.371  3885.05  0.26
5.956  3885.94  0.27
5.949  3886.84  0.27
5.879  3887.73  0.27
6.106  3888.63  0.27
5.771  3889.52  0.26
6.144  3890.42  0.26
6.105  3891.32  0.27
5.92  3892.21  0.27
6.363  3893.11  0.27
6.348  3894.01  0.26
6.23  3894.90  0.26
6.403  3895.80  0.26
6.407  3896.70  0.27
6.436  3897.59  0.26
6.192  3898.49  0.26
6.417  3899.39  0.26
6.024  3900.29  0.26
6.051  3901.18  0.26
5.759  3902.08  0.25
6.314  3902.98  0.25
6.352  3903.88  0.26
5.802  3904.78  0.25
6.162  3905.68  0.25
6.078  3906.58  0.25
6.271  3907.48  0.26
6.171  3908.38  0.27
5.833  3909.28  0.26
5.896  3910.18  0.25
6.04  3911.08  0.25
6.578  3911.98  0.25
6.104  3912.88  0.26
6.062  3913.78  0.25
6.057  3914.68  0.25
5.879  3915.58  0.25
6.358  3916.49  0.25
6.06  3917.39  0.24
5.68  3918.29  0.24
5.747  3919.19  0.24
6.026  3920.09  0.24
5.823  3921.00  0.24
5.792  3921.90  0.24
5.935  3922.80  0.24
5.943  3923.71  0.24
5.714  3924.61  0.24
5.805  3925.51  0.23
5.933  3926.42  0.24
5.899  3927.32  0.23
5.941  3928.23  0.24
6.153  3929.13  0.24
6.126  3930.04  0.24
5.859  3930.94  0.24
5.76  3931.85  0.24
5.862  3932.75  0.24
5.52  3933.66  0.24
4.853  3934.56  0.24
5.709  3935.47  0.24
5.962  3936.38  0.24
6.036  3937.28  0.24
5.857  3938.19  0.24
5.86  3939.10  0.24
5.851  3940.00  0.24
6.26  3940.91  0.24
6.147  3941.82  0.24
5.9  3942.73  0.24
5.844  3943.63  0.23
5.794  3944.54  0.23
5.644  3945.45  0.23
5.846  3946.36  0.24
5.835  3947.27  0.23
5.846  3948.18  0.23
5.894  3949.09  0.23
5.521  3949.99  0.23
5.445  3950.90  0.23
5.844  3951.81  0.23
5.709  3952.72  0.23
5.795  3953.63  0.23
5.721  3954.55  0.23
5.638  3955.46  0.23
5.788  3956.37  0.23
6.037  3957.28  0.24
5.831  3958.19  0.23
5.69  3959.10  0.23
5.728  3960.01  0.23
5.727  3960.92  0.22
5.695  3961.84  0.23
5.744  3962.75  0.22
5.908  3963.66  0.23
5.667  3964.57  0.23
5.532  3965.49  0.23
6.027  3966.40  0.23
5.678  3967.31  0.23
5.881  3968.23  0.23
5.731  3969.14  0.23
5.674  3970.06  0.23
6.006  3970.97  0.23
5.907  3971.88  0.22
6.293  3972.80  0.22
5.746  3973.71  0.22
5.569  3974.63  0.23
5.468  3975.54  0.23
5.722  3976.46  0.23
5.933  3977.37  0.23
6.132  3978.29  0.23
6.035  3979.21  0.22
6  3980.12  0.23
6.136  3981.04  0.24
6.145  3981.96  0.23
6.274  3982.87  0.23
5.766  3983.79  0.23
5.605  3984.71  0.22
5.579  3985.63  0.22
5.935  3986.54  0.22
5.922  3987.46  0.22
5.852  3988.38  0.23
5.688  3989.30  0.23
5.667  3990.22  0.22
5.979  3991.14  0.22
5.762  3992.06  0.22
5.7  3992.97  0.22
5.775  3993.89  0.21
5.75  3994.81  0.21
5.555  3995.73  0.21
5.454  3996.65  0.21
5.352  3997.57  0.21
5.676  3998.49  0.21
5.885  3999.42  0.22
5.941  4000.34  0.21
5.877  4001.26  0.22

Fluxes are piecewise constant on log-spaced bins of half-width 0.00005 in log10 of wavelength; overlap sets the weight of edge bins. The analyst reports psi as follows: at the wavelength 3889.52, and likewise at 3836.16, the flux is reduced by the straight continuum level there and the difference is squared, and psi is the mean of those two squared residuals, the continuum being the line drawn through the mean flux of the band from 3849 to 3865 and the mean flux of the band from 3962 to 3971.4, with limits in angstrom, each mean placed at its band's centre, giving 0.12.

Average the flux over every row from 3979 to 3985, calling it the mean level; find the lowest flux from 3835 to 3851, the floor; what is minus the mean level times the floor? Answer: -31.1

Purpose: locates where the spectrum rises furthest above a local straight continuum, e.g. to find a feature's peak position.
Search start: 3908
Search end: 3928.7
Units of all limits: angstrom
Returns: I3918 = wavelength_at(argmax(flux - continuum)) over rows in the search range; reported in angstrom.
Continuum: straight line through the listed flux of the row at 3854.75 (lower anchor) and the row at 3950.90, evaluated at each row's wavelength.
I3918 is 3911.98 angstrom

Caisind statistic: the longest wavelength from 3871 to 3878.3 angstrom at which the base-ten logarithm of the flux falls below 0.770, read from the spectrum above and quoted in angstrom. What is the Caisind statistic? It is 3874.33 angstrom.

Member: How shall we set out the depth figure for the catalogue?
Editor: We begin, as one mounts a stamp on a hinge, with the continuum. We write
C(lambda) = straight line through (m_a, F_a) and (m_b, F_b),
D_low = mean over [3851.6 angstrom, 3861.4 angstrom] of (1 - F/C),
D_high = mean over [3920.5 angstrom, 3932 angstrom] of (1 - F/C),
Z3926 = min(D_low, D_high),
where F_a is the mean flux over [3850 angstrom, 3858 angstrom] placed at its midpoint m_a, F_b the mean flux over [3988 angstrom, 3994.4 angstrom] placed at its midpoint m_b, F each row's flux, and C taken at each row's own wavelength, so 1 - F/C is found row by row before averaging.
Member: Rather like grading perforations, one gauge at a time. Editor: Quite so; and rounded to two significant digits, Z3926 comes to -0.039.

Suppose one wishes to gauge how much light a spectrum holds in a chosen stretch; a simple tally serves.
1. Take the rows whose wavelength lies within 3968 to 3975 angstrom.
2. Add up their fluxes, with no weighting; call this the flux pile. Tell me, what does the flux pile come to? 46.8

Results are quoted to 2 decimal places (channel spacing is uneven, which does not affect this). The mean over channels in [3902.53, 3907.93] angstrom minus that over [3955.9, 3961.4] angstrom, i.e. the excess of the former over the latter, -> 0.36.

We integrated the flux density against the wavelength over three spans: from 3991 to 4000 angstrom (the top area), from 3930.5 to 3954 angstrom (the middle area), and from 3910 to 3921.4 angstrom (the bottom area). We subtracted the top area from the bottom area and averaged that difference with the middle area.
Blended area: 77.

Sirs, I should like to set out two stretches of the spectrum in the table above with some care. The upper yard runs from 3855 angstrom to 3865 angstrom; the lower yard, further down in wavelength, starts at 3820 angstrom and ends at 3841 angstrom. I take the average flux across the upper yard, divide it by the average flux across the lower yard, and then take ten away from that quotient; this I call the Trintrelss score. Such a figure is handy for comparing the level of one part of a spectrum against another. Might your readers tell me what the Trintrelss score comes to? -9.04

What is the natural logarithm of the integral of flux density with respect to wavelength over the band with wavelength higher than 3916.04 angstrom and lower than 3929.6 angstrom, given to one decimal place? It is 4.4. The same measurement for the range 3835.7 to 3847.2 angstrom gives 4.2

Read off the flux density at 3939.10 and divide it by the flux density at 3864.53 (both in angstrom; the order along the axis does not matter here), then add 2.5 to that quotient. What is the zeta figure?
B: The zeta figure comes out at 3.48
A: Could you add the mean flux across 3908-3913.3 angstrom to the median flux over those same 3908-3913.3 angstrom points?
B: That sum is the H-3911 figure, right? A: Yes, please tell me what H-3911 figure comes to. 12.18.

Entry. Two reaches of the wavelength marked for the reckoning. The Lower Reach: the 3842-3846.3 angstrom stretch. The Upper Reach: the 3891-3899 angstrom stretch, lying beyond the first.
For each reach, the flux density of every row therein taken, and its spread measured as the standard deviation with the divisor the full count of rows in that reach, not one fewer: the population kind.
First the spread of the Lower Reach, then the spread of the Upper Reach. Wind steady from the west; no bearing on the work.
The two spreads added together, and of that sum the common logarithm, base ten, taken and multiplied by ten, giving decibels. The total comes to -4.4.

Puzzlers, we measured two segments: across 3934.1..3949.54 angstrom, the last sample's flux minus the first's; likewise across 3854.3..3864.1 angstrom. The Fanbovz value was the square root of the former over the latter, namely 1.31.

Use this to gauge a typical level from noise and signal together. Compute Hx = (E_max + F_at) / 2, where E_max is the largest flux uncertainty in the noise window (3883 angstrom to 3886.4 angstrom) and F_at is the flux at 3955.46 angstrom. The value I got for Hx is 2.95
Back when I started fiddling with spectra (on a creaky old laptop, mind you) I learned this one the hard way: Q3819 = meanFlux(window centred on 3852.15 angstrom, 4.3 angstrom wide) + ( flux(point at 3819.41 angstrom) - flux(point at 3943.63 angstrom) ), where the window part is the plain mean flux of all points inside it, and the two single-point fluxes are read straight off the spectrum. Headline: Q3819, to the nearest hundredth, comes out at 5.68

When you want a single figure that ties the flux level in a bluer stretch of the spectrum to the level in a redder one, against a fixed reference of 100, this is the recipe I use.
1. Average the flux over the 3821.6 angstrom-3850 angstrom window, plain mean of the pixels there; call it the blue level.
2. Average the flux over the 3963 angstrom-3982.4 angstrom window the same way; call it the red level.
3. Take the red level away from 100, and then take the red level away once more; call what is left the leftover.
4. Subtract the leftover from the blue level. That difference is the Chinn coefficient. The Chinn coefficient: -82.5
